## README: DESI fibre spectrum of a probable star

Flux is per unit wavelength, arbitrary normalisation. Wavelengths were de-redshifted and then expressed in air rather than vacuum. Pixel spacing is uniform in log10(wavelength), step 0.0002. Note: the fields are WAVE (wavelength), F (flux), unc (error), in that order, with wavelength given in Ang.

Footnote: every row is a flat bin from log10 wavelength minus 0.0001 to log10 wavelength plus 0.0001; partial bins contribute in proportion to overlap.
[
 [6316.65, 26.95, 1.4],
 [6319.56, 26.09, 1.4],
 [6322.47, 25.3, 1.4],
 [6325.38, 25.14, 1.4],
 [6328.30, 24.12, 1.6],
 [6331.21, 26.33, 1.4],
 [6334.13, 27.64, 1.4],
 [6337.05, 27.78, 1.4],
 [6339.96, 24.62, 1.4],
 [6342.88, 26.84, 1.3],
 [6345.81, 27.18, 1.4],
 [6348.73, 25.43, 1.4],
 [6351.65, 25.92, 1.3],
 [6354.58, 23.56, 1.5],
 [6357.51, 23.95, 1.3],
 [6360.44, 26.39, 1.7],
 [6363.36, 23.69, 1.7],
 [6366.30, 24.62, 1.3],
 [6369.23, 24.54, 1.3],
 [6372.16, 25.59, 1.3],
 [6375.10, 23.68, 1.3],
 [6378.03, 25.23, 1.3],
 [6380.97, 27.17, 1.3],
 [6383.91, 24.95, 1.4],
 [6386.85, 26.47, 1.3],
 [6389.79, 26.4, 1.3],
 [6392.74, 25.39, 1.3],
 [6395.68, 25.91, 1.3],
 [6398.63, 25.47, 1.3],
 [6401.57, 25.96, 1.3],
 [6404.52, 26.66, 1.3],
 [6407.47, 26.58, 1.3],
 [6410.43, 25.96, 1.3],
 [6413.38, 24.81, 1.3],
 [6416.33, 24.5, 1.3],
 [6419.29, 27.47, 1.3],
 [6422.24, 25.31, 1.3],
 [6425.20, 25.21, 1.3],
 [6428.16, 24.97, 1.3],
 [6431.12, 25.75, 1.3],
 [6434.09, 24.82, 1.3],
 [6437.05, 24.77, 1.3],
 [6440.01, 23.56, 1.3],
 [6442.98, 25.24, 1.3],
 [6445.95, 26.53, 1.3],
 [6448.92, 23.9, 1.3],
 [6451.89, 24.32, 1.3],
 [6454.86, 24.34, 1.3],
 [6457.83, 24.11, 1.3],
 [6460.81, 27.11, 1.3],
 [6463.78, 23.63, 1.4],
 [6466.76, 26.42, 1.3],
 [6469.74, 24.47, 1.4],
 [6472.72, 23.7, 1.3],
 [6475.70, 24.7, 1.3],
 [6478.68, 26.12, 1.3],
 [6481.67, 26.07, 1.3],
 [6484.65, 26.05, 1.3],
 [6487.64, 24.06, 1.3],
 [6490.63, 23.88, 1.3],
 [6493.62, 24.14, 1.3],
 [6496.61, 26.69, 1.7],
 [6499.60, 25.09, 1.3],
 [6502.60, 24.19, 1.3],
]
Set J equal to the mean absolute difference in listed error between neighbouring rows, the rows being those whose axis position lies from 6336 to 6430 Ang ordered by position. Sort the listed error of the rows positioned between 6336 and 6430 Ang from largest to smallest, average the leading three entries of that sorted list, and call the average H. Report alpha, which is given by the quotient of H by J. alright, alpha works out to 30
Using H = 1.63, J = 0.055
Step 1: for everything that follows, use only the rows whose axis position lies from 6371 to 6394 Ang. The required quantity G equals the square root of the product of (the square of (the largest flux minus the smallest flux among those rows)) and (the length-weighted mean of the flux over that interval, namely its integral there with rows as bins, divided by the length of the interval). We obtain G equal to 17.7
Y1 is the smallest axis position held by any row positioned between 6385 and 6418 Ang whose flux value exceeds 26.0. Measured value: 6386.85 Ang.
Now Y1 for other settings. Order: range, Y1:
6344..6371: 6345.81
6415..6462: 6419.29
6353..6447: 6360.44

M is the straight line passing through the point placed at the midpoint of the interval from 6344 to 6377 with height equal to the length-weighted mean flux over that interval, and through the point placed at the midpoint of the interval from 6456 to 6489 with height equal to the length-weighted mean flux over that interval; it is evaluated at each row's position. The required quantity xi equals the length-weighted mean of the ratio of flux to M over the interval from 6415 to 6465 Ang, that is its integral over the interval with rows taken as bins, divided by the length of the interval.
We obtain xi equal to 0.998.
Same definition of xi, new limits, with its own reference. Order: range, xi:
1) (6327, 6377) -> 1.018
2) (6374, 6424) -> 1.030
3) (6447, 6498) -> 0.992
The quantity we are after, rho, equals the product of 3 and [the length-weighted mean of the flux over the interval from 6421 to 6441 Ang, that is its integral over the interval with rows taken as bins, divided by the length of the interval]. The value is 74.8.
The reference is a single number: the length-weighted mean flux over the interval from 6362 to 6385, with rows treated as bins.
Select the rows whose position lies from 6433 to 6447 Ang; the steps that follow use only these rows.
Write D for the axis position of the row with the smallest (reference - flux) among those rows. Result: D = 6445.95 Ang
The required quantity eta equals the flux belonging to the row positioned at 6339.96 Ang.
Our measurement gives 24.62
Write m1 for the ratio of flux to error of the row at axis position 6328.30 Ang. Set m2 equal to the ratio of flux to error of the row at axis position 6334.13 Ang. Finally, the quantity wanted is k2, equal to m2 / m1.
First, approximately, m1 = 15.1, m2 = 19.7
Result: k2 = 1.31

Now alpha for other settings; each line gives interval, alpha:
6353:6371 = 8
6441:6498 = 34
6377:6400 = 47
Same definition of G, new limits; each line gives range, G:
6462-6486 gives 14.0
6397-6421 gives 15.1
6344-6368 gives 18.1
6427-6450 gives 14.8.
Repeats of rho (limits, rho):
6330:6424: 77.1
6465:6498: 75.3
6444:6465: 74.6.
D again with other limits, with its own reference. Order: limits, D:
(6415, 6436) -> 6419.29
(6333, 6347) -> 6337.05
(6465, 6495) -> 6466.76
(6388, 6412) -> 6404.52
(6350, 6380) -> 6360.44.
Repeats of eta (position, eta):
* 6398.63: 25.47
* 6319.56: 26.09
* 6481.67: 26.07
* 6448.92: 23.9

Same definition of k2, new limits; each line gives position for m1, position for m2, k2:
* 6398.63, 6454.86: 0.96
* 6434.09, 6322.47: 0.95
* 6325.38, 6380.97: 1.16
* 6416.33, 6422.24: 1.03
